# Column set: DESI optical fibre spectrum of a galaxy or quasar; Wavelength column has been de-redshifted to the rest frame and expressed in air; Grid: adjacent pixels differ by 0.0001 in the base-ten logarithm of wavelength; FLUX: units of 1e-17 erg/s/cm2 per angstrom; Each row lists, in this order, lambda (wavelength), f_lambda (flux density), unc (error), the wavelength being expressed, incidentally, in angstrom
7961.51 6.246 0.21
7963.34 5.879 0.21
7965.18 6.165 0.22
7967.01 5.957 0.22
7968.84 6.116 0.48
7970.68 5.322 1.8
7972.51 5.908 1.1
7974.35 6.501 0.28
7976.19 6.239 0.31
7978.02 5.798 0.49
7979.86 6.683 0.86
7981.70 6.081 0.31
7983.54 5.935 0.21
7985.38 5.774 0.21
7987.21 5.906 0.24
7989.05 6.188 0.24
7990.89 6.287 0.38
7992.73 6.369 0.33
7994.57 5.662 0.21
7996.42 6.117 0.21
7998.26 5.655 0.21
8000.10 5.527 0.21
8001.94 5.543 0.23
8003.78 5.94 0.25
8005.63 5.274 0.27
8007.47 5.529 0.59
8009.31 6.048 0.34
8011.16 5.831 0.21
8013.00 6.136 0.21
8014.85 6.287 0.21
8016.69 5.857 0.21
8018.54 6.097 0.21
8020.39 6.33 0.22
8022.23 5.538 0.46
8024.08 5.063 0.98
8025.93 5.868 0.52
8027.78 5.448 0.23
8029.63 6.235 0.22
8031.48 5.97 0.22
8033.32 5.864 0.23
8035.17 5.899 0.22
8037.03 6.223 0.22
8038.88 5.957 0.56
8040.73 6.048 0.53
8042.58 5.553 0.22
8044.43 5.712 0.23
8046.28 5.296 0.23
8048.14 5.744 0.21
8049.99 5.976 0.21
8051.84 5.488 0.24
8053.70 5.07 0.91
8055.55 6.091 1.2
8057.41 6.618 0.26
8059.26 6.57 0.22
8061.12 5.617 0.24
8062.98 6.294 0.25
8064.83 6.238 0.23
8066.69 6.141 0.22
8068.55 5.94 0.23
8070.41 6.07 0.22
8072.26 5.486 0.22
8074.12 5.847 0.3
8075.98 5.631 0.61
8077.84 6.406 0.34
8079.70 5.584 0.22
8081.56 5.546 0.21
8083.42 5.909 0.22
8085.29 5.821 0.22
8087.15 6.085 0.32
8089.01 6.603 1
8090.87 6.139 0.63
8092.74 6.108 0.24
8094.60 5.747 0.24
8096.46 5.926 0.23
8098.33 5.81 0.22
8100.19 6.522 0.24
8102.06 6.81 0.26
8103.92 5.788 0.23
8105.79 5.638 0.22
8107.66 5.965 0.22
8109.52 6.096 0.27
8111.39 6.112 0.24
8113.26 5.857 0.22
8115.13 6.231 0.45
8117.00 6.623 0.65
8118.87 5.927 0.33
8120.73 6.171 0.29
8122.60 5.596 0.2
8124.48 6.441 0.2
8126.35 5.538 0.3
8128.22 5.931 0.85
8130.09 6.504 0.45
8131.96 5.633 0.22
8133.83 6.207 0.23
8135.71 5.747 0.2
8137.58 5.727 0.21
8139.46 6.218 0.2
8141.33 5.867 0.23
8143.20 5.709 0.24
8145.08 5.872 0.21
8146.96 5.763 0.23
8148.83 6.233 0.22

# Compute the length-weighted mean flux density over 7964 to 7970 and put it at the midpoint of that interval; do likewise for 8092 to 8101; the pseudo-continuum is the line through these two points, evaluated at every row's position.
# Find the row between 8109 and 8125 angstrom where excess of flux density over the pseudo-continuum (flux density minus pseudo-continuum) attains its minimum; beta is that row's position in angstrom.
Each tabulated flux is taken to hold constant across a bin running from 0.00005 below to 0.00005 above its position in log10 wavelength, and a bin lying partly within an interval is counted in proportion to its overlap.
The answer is 8122.60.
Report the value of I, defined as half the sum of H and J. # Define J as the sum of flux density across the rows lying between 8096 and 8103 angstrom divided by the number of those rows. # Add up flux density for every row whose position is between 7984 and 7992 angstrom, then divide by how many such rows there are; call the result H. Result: 6.2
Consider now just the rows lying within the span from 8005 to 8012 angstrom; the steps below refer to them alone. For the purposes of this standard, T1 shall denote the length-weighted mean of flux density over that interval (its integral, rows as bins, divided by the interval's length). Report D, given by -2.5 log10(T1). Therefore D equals -1.89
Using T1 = 5.7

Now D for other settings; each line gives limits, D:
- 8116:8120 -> -2.00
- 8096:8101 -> -1.96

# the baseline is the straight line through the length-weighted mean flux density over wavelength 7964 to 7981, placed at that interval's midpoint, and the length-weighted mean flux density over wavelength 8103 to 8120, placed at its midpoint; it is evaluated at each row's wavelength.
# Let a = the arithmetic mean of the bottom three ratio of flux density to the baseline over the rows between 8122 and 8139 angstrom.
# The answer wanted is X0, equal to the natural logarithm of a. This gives -0.075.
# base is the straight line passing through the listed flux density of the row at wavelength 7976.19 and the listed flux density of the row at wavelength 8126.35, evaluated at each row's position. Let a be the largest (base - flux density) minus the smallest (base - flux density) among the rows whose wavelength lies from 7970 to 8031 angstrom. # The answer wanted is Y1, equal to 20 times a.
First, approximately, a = 1.41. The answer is 28.3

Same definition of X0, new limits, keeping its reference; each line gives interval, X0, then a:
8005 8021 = -0.089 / 0.915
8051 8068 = -0.115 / 0.892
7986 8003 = -0.084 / 0.919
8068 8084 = -0.087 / 0.917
